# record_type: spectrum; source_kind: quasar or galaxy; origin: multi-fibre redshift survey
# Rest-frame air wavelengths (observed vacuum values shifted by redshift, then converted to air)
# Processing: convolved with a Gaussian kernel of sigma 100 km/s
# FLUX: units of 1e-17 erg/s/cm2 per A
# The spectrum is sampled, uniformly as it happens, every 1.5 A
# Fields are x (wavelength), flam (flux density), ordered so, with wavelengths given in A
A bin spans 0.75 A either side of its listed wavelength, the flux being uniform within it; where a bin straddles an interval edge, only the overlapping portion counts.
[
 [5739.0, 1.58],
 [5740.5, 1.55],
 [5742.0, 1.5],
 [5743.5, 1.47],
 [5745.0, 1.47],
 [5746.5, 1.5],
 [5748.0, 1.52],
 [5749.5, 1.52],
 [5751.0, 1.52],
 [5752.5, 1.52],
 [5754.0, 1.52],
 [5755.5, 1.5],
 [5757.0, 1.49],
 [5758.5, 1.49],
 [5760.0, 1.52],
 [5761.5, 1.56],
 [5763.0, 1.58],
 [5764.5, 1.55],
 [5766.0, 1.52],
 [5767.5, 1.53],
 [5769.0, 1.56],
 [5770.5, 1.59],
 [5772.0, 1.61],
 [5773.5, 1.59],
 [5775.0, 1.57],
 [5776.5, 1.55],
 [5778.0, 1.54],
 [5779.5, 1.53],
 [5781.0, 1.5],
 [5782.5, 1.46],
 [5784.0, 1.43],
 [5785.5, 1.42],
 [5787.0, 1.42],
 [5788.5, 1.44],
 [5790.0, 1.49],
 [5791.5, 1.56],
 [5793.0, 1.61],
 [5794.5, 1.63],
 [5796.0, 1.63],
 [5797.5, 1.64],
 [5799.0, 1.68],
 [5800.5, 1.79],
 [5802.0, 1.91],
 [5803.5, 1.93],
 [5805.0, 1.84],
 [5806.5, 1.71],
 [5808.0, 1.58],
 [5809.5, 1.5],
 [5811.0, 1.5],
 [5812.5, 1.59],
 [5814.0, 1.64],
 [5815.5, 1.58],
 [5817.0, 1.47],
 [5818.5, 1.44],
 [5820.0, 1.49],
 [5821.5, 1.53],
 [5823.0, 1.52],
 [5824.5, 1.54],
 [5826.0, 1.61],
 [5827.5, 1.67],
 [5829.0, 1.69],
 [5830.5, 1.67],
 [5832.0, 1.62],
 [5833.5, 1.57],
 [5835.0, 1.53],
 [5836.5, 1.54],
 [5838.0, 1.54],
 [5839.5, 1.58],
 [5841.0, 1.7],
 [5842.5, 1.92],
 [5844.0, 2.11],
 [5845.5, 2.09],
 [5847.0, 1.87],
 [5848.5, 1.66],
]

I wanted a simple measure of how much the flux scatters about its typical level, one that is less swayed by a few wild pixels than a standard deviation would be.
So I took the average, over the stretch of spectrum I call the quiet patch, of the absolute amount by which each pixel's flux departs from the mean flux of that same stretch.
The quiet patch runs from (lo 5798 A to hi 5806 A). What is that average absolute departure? 0.076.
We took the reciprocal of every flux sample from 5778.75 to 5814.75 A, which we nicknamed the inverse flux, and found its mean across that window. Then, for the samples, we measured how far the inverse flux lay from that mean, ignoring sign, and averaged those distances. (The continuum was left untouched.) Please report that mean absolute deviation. 0.04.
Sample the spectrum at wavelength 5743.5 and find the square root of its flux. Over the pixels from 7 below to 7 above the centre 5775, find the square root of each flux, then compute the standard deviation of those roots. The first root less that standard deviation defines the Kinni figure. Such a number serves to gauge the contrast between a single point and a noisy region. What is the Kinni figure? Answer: 1.20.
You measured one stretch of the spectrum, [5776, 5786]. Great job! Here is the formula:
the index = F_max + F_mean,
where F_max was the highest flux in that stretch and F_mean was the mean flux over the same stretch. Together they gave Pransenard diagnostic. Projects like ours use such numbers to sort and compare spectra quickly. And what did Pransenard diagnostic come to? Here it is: 3.04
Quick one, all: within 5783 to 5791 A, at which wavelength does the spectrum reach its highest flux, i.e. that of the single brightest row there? 5790.0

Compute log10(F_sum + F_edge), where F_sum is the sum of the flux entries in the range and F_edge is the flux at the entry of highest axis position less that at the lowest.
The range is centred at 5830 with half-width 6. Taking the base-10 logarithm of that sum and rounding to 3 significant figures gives 1.11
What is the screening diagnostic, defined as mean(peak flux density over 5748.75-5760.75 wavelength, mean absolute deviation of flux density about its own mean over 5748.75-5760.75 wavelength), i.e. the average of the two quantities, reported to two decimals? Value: 0.77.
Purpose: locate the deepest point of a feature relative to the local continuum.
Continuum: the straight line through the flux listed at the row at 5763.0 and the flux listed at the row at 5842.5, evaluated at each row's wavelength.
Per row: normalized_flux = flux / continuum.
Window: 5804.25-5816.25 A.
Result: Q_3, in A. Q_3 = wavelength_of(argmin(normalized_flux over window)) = 5811.0 A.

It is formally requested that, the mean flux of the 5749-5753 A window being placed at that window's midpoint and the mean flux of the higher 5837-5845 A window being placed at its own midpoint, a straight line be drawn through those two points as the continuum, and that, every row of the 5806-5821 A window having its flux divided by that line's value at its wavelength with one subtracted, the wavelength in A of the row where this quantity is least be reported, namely 5818.5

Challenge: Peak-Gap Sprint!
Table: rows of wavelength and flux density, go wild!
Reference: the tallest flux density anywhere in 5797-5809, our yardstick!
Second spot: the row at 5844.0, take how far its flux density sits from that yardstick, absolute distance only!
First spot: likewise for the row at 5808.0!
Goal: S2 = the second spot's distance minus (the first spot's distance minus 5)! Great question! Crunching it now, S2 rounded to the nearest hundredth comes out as 4.83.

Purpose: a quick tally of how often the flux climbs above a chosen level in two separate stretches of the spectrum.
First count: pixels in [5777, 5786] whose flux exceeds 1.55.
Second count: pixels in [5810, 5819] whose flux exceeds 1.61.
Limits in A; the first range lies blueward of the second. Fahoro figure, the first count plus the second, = 1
